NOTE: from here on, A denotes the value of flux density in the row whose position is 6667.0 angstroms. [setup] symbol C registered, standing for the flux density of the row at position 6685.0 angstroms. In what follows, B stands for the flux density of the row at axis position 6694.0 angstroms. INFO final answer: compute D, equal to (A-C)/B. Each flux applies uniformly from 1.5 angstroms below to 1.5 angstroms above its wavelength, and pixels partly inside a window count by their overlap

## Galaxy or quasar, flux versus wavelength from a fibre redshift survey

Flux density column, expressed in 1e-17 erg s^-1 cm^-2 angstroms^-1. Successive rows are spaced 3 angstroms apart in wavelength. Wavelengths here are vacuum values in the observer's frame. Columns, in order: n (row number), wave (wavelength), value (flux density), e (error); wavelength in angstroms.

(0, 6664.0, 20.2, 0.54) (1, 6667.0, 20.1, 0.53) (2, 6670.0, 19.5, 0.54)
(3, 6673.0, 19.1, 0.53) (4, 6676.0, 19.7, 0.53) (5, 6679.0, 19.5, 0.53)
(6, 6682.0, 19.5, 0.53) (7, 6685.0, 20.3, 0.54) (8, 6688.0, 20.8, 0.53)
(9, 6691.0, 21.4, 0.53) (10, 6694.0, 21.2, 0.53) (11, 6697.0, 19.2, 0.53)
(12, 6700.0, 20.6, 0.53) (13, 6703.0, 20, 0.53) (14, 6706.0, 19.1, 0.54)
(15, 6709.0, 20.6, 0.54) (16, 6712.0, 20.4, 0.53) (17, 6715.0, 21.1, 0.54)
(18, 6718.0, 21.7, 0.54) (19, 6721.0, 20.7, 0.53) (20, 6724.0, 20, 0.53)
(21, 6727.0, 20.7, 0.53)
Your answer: -0.01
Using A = 20.1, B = 21.2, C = 20.3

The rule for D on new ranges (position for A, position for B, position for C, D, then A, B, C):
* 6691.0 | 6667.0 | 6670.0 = 0.09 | 21.4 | 20.1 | 19.5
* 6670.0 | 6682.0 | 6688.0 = -0.07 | 19.5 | 19.5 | 20.8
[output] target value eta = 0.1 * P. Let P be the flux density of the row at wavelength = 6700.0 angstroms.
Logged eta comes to 2.06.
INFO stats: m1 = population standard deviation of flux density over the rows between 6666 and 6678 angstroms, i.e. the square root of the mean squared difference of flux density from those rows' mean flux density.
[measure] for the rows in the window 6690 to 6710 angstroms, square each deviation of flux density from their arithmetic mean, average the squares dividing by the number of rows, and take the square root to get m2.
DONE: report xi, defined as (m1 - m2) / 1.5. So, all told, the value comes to -0.320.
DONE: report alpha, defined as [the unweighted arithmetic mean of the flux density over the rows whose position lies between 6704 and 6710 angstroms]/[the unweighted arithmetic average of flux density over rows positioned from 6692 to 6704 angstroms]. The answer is 0.98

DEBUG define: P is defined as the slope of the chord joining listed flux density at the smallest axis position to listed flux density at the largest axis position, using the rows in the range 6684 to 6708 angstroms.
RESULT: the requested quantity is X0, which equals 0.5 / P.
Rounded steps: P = -0.06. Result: -9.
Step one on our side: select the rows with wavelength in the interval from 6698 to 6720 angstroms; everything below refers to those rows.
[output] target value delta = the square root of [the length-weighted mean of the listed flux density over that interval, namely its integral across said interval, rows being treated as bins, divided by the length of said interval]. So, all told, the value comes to 4.52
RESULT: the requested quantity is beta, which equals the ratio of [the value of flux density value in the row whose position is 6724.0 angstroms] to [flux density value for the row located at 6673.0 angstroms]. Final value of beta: 1.05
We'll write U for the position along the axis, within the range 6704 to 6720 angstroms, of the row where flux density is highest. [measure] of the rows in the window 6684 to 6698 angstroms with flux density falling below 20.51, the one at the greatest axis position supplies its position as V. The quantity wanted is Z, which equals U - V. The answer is 21 angstroms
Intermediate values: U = 6718.0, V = 6697.0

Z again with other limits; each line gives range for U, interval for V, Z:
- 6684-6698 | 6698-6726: -33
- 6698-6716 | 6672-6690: 30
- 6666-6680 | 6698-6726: -57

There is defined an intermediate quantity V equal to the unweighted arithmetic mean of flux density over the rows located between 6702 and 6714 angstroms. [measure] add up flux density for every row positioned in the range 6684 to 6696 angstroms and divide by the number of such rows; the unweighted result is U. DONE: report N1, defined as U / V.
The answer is 1.04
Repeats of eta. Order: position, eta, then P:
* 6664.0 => 2.02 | 20.2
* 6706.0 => 1.91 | 19.1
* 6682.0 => 1.95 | 19.5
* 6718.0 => 2.17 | 21.7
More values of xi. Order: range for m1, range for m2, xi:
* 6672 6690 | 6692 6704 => -0.115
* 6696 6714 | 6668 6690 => 0.058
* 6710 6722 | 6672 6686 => 0.063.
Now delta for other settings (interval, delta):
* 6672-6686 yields 4.43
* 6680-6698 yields 4.52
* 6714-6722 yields 4.60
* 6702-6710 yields 4.46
